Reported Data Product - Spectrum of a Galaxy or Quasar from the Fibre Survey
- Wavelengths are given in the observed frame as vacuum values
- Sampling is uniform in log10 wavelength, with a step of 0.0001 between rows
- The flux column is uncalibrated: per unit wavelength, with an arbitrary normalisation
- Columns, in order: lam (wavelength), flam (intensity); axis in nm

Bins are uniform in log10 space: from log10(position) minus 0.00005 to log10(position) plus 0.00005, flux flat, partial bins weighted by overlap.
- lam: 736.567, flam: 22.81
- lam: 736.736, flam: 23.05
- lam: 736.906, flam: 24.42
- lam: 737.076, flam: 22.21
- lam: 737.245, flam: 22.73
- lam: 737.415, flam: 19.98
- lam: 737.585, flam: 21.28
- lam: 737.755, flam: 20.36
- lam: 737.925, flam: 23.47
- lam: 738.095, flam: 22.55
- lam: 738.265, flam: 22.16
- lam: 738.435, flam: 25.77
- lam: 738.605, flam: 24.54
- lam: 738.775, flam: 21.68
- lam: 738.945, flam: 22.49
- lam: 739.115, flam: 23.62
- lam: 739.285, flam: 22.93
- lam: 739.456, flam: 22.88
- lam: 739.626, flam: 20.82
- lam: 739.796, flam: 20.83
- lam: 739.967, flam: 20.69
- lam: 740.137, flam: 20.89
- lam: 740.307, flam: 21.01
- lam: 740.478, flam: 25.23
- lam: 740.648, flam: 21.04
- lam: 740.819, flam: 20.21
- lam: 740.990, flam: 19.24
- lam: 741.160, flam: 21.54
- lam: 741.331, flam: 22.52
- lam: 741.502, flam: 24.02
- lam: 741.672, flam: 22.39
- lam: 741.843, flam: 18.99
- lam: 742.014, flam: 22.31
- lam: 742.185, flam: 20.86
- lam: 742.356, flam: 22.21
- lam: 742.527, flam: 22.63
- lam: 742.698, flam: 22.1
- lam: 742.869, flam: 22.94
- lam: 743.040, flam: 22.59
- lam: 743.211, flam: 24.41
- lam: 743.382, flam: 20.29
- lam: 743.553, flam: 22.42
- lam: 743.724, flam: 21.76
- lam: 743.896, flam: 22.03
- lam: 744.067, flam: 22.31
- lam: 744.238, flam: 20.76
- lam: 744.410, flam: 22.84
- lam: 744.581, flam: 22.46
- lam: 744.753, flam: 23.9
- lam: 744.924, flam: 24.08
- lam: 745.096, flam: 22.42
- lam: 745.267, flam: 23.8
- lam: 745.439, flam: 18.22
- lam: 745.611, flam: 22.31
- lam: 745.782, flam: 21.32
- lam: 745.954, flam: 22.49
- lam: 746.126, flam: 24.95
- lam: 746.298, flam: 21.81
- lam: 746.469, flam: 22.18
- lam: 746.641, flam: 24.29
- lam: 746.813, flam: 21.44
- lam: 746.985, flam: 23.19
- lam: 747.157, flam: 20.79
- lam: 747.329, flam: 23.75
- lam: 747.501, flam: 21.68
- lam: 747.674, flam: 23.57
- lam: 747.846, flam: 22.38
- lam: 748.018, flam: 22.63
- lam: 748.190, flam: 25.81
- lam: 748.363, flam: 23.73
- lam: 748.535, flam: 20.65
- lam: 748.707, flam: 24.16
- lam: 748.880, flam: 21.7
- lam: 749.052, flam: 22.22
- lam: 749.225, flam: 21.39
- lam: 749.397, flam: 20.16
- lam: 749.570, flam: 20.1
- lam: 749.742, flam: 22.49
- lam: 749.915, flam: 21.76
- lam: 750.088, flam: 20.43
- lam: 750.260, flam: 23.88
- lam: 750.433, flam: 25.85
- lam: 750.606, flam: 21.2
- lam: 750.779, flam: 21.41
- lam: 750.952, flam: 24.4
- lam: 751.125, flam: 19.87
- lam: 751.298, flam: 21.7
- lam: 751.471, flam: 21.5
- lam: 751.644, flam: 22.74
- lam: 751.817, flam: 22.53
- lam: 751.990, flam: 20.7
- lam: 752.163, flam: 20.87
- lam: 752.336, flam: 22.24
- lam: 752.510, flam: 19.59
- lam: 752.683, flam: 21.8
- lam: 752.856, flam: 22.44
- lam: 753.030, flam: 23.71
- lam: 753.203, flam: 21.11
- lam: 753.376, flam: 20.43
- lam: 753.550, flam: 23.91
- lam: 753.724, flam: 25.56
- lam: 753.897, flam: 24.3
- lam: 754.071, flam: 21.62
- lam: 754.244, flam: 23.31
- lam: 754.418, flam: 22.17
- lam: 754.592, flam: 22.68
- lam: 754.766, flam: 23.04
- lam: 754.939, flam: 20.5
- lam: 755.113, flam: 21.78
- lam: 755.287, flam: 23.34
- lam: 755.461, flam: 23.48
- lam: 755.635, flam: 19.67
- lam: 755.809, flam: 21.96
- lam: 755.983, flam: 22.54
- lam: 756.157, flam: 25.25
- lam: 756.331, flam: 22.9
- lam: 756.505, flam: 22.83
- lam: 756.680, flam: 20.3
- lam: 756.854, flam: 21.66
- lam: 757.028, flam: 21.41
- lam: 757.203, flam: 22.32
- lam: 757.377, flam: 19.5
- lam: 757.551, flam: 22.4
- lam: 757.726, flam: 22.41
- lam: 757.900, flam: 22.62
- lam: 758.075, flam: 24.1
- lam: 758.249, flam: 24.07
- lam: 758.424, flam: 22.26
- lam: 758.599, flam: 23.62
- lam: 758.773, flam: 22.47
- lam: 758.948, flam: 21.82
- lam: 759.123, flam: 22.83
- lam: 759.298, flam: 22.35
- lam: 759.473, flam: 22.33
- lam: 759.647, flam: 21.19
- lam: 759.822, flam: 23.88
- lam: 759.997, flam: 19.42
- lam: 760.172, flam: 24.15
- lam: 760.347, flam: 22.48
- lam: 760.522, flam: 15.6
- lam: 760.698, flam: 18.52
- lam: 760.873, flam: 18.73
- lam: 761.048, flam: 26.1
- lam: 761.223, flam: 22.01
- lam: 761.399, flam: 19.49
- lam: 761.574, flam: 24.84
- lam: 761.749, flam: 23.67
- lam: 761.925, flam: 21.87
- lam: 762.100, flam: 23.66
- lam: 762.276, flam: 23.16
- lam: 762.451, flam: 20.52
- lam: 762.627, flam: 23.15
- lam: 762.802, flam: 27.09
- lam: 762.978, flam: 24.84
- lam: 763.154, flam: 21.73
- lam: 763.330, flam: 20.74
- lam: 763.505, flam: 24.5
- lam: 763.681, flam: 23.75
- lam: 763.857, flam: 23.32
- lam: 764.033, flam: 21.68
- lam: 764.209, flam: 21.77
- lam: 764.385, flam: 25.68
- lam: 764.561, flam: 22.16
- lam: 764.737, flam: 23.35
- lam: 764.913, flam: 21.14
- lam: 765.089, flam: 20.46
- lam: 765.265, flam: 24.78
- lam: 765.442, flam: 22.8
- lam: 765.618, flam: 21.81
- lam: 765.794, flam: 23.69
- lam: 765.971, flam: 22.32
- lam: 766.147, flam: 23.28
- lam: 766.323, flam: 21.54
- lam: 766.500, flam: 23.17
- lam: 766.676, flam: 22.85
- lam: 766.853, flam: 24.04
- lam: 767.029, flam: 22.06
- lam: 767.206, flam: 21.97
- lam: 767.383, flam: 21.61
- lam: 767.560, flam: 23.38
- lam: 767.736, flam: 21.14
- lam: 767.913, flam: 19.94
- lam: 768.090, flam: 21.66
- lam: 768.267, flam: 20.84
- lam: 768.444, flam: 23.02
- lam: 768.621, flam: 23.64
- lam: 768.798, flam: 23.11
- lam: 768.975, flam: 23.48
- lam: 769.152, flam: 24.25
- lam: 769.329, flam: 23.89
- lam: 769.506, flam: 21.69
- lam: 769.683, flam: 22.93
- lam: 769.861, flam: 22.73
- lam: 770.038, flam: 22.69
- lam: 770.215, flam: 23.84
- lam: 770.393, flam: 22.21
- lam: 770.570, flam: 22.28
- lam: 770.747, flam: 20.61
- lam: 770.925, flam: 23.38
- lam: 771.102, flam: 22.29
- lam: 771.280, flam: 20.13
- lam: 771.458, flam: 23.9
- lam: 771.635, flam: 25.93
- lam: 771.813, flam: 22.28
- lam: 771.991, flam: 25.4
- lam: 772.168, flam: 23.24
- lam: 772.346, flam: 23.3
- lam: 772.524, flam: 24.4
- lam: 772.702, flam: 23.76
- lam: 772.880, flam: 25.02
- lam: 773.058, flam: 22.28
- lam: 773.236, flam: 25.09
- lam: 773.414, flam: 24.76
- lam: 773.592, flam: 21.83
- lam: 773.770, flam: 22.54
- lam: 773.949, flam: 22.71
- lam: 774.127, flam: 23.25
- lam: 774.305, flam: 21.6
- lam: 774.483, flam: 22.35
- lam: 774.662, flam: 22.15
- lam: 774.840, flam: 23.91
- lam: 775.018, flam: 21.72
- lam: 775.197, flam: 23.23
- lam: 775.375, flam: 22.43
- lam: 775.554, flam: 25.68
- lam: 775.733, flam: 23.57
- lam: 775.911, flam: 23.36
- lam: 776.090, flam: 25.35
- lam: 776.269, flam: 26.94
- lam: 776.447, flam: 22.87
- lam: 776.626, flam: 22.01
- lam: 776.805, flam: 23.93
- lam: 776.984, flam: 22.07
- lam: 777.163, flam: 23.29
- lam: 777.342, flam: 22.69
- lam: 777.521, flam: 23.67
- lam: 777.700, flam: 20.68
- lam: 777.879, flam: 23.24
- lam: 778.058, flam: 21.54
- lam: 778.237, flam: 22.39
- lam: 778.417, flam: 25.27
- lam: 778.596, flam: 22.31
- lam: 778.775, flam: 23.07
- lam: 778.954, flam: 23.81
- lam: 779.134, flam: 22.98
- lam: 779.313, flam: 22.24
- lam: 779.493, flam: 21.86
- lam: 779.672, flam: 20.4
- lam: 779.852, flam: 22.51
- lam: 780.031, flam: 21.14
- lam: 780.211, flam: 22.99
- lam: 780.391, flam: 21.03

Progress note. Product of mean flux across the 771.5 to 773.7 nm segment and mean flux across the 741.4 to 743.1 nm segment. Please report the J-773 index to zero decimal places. 529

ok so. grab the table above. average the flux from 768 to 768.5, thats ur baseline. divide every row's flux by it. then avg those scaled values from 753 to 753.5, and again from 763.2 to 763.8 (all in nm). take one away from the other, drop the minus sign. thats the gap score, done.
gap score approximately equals 0.06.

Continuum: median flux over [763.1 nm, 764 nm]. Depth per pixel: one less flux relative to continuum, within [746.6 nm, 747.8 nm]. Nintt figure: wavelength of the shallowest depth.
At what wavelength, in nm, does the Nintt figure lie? 746.641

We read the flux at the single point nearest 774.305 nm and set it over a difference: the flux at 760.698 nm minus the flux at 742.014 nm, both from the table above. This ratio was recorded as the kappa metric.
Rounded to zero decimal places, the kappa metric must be -6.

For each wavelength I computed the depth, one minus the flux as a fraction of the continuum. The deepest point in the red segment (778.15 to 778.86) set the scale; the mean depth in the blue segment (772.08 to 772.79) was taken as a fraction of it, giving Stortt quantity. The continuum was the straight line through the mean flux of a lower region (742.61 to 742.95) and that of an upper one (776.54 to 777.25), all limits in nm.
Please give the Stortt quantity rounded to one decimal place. -1.7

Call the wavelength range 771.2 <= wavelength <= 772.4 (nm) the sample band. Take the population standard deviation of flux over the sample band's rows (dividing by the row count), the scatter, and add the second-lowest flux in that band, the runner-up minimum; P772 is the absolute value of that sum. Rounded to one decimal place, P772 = 24.1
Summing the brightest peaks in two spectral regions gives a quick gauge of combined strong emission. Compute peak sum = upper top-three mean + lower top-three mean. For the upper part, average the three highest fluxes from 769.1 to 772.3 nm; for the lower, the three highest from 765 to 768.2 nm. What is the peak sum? 49.4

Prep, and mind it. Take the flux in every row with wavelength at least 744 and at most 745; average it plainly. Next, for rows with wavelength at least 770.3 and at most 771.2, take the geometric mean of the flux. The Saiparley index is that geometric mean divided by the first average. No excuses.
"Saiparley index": 0.97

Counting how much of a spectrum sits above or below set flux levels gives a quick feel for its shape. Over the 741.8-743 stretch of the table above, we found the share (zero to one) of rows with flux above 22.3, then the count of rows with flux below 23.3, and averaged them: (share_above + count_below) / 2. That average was 3.7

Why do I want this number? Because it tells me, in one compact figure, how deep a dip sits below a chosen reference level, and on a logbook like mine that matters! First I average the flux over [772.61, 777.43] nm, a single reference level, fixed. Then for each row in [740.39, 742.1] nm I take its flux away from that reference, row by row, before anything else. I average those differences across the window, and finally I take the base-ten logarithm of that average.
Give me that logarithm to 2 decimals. 0.20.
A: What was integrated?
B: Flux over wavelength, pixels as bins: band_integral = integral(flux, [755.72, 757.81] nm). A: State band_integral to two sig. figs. 46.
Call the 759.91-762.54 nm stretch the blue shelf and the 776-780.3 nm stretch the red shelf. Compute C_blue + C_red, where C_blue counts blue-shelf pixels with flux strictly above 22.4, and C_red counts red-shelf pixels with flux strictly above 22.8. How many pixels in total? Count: 19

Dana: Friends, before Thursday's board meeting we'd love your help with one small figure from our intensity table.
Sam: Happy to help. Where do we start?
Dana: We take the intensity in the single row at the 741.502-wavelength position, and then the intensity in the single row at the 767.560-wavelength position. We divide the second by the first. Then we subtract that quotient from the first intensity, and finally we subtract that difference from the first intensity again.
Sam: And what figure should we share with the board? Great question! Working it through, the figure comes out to 0.97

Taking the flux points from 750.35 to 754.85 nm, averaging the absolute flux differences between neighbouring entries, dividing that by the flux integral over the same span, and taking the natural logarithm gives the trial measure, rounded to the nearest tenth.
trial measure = -4.1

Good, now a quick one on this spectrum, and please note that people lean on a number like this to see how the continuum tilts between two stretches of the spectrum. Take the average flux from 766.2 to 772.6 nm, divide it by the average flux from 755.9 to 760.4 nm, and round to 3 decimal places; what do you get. 1.014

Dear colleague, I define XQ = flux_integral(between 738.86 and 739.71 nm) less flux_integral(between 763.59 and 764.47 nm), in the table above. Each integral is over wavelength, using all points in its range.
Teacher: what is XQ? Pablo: -1.3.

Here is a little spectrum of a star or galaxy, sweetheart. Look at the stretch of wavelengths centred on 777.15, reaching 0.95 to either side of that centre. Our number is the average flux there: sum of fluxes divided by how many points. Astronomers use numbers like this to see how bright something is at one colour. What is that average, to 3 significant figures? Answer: 23.0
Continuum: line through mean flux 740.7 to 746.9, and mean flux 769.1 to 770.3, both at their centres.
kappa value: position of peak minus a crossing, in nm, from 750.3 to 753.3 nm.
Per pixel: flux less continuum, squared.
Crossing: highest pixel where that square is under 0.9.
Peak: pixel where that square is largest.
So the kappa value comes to -2.42 nm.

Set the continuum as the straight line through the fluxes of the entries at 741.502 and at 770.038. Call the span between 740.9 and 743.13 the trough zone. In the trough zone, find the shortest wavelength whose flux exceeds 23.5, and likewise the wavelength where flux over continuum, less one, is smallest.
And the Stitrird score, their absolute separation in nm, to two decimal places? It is 0.34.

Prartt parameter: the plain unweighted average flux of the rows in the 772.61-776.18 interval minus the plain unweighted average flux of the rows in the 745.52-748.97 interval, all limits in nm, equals 0.6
